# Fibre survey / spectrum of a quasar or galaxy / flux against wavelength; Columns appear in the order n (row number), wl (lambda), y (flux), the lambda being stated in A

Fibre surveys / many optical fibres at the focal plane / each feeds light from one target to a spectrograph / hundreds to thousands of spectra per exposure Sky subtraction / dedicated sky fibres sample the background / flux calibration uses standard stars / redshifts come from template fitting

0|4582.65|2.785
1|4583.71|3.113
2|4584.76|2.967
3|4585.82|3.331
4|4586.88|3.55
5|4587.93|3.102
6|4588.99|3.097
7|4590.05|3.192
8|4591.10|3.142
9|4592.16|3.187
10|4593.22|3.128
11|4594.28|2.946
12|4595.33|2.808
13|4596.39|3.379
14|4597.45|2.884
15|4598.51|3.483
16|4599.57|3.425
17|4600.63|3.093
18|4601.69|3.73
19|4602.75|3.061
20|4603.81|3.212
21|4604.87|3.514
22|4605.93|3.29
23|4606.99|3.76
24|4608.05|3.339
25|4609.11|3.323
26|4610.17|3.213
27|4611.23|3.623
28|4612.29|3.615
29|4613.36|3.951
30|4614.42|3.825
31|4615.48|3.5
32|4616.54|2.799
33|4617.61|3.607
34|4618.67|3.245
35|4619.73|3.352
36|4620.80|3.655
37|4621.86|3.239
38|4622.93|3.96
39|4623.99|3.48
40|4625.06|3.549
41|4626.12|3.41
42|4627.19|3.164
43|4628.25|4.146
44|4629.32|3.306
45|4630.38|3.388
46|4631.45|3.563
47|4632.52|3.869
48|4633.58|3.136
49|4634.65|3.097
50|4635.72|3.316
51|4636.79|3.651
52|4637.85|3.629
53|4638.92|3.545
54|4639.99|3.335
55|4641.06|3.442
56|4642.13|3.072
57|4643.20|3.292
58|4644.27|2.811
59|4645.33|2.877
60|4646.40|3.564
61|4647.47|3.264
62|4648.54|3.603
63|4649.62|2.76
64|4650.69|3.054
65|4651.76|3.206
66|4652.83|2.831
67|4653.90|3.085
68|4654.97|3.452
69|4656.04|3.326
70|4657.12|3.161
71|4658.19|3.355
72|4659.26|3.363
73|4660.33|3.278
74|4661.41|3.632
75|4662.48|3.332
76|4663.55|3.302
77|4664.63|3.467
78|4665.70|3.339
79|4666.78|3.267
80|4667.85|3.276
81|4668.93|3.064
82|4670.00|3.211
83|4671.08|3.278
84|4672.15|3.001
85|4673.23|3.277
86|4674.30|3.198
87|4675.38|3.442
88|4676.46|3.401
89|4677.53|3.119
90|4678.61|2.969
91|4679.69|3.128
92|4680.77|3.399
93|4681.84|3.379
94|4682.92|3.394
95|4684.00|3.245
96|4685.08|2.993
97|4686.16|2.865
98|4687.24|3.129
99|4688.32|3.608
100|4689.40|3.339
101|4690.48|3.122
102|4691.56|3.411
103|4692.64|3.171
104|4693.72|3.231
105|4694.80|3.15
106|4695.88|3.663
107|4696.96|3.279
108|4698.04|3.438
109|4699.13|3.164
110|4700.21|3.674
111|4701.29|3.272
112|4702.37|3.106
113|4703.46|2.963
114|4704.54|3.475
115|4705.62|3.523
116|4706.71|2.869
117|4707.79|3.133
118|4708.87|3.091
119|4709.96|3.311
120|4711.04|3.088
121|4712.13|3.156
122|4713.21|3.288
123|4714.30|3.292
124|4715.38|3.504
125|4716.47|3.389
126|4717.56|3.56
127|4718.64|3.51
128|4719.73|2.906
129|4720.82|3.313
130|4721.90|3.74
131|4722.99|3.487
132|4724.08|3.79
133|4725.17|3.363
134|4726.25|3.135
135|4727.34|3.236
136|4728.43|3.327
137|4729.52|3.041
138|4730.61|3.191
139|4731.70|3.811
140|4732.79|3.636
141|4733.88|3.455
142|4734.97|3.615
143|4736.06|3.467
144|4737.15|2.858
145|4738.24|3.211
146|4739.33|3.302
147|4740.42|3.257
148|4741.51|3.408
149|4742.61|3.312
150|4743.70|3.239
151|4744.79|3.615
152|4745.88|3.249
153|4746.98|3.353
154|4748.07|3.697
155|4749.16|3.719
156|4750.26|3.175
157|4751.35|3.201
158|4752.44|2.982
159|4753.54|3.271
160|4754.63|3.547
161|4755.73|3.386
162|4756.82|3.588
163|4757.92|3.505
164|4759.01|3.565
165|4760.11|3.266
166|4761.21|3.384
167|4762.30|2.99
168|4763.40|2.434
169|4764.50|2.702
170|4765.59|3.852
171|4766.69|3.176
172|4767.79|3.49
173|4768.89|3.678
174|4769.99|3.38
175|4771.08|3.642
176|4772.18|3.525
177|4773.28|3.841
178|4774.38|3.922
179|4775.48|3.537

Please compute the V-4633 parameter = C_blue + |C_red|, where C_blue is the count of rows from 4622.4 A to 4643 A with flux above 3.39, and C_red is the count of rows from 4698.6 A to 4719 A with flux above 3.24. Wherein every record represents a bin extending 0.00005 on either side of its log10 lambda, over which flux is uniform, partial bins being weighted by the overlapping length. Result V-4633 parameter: 22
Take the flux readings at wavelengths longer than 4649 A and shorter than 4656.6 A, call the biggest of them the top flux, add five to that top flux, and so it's 8.45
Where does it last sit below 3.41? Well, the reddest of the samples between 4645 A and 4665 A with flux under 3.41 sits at 4663.55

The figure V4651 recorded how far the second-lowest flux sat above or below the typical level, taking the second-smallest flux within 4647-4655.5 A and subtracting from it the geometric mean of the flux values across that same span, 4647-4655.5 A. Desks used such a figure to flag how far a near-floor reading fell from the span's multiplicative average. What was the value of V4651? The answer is -0.31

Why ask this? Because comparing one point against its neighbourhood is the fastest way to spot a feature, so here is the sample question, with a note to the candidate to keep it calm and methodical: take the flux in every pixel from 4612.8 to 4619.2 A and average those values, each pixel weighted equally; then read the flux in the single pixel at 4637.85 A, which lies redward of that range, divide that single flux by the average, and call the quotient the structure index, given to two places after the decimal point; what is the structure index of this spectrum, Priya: 1.04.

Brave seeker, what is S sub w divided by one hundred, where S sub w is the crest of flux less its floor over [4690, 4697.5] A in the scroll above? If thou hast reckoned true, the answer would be 0.0054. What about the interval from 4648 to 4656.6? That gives 0.0084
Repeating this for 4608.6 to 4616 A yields 0.0074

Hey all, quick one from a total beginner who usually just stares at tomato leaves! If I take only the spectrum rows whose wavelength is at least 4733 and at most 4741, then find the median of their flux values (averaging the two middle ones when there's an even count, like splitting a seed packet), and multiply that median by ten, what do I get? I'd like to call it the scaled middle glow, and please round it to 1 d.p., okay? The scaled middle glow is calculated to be 33.0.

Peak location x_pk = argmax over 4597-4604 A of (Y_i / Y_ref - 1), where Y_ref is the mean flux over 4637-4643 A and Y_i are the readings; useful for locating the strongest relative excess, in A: 4601.69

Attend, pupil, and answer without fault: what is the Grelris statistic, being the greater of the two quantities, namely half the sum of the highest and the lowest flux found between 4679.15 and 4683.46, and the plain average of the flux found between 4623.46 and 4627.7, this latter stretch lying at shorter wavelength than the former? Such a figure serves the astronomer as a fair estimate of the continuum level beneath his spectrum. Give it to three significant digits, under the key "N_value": 3.40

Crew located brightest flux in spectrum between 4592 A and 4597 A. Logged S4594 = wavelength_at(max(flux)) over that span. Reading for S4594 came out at 4596.39 A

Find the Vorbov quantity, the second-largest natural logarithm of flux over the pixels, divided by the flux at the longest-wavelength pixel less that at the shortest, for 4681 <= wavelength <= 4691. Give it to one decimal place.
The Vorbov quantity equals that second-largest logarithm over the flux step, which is -4.8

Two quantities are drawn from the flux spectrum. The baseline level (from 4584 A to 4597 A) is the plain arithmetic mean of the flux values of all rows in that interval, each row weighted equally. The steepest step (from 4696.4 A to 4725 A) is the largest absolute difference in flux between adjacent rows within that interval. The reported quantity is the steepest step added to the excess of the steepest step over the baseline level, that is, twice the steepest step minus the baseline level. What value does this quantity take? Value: -1.8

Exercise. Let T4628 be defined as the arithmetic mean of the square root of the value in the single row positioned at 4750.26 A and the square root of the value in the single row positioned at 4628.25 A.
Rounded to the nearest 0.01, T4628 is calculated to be 1.91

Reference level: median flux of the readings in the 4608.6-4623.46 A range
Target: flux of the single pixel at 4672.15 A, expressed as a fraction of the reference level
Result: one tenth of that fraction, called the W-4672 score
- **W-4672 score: 0.084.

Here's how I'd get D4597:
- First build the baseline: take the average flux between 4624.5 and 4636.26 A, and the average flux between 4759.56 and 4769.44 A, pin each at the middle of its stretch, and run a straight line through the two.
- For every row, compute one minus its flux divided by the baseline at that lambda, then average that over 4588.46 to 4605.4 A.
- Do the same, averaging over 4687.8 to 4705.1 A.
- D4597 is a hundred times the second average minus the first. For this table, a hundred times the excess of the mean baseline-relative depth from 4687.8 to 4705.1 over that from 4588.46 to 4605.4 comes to -8.0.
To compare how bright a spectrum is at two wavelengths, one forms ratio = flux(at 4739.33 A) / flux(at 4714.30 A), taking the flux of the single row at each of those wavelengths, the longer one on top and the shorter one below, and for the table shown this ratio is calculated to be 1.00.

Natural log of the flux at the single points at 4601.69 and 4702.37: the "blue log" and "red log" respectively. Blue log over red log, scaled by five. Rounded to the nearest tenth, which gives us 5.8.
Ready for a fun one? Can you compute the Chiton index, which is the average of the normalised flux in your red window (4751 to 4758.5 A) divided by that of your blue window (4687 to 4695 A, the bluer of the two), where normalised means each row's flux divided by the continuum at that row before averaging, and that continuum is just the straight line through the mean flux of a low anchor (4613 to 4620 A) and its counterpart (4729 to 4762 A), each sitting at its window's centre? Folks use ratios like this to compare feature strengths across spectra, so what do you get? 1.04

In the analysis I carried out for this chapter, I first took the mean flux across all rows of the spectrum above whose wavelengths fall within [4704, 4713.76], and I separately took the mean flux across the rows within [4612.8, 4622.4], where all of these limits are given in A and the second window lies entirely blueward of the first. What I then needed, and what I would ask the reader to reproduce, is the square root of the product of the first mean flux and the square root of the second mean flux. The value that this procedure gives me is 2.45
